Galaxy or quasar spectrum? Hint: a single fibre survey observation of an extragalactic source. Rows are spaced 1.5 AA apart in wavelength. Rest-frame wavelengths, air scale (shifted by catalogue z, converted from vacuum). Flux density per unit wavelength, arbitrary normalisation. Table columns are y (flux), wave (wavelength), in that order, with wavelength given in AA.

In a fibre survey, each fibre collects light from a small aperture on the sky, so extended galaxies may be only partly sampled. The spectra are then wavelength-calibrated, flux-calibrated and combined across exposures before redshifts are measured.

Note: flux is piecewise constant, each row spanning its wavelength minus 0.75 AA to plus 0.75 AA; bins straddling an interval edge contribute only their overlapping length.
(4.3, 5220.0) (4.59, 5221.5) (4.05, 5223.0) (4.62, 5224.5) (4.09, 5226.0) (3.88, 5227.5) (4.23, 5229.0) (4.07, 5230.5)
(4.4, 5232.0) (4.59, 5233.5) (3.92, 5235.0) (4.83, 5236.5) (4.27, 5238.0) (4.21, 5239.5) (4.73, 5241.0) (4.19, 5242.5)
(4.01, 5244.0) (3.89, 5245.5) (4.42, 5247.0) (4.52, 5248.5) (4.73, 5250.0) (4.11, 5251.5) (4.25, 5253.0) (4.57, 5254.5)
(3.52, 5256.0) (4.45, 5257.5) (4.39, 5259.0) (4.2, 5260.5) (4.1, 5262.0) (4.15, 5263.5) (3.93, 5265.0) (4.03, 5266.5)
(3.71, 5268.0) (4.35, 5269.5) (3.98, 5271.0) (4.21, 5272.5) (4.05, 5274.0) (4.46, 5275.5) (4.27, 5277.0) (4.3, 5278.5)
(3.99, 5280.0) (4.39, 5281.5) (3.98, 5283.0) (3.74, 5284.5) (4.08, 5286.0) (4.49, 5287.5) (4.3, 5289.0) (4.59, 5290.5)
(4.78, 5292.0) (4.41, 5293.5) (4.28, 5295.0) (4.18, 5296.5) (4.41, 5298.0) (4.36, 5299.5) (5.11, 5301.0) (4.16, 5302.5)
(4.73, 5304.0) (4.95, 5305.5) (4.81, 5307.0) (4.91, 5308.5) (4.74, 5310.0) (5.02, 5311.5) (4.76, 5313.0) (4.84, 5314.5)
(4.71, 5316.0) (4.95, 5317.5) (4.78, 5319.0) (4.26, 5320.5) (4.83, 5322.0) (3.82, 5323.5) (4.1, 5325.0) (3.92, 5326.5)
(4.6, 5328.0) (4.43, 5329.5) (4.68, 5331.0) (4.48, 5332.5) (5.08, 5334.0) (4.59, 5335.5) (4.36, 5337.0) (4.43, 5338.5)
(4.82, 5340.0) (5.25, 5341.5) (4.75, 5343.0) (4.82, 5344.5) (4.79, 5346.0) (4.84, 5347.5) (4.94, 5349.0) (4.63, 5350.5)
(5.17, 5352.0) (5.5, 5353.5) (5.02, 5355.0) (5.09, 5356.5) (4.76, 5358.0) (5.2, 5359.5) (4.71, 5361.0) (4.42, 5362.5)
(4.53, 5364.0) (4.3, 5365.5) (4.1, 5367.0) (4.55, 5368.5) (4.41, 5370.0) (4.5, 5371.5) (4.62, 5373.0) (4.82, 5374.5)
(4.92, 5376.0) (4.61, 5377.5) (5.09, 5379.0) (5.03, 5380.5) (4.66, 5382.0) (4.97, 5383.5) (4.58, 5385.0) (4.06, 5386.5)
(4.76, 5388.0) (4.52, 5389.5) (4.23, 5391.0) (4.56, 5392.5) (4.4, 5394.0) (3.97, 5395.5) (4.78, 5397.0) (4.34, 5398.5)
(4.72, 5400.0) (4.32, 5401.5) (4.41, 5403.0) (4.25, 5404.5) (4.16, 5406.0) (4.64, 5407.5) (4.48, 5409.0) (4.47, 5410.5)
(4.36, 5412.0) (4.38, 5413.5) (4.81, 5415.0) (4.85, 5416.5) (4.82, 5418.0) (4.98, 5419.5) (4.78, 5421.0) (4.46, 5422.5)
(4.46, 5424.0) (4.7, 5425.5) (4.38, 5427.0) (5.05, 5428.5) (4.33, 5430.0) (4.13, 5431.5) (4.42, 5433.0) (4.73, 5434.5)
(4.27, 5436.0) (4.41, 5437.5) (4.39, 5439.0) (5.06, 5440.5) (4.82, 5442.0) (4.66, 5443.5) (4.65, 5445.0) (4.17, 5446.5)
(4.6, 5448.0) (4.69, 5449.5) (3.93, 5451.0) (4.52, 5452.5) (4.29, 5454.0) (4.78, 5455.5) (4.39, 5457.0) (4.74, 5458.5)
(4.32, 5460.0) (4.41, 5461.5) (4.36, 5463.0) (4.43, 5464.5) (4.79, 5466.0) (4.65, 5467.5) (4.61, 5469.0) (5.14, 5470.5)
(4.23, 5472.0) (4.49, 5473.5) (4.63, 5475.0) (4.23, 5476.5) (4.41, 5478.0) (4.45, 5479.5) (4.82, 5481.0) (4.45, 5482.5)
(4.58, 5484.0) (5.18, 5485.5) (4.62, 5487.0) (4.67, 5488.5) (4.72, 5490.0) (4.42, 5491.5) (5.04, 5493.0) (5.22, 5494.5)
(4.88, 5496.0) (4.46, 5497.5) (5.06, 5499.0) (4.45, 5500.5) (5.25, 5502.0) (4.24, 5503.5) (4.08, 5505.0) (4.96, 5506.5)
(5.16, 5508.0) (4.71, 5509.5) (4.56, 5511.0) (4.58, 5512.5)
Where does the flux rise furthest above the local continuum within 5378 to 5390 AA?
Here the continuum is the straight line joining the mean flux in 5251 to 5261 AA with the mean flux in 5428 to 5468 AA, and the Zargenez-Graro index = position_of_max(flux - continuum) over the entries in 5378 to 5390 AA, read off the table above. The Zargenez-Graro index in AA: 5379.0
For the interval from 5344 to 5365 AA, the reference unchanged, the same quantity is 5353.5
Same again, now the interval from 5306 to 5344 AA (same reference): 5341.5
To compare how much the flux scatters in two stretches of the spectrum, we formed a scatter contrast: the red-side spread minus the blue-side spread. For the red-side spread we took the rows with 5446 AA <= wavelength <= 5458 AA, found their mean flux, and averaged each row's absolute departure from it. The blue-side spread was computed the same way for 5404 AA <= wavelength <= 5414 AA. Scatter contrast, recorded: 0.11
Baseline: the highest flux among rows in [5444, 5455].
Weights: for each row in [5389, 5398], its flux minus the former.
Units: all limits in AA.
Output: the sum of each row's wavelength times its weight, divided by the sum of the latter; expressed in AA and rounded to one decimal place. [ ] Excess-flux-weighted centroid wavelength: 5393.1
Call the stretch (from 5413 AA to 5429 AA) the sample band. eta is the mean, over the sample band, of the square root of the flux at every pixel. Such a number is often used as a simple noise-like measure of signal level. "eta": 2.17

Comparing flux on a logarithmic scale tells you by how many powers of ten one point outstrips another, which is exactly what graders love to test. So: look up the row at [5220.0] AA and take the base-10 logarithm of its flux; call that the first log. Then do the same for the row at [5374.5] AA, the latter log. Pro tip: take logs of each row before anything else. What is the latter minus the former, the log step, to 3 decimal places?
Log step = 0.050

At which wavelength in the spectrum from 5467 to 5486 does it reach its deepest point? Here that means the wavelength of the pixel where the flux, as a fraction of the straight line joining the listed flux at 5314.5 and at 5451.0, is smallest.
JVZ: 5472.0 AA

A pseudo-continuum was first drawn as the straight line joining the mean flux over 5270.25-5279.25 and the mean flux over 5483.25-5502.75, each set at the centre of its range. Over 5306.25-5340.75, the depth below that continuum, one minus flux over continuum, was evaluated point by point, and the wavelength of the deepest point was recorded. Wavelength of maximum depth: 5323.5 AA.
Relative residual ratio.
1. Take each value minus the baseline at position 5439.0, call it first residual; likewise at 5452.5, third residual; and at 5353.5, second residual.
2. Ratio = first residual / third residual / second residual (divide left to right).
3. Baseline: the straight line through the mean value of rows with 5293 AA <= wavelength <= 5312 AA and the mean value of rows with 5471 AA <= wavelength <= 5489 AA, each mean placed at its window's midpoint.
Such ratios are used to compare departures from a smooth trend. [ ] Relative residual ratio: 4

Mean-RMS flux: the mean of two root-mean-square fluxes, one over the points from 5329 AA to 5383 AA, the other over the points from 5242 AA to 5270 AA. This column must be 4.48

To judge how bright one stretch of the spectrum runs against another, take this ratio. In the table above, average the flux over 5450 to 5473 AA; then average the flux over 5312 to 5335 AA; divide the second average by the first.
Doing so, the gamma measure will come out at 1.01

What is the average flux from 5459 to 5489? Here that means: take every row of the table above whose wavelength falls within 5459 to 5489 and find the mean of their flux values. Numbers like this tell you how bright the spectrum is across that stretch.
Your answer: 4.57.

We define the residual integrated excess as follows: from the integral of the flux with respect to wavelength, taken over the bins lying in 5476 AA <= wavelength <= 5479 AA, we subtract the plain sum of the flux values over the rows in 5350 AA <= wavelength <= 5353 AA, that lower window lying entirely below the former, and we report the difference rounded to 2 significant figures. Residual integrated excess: 3.2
